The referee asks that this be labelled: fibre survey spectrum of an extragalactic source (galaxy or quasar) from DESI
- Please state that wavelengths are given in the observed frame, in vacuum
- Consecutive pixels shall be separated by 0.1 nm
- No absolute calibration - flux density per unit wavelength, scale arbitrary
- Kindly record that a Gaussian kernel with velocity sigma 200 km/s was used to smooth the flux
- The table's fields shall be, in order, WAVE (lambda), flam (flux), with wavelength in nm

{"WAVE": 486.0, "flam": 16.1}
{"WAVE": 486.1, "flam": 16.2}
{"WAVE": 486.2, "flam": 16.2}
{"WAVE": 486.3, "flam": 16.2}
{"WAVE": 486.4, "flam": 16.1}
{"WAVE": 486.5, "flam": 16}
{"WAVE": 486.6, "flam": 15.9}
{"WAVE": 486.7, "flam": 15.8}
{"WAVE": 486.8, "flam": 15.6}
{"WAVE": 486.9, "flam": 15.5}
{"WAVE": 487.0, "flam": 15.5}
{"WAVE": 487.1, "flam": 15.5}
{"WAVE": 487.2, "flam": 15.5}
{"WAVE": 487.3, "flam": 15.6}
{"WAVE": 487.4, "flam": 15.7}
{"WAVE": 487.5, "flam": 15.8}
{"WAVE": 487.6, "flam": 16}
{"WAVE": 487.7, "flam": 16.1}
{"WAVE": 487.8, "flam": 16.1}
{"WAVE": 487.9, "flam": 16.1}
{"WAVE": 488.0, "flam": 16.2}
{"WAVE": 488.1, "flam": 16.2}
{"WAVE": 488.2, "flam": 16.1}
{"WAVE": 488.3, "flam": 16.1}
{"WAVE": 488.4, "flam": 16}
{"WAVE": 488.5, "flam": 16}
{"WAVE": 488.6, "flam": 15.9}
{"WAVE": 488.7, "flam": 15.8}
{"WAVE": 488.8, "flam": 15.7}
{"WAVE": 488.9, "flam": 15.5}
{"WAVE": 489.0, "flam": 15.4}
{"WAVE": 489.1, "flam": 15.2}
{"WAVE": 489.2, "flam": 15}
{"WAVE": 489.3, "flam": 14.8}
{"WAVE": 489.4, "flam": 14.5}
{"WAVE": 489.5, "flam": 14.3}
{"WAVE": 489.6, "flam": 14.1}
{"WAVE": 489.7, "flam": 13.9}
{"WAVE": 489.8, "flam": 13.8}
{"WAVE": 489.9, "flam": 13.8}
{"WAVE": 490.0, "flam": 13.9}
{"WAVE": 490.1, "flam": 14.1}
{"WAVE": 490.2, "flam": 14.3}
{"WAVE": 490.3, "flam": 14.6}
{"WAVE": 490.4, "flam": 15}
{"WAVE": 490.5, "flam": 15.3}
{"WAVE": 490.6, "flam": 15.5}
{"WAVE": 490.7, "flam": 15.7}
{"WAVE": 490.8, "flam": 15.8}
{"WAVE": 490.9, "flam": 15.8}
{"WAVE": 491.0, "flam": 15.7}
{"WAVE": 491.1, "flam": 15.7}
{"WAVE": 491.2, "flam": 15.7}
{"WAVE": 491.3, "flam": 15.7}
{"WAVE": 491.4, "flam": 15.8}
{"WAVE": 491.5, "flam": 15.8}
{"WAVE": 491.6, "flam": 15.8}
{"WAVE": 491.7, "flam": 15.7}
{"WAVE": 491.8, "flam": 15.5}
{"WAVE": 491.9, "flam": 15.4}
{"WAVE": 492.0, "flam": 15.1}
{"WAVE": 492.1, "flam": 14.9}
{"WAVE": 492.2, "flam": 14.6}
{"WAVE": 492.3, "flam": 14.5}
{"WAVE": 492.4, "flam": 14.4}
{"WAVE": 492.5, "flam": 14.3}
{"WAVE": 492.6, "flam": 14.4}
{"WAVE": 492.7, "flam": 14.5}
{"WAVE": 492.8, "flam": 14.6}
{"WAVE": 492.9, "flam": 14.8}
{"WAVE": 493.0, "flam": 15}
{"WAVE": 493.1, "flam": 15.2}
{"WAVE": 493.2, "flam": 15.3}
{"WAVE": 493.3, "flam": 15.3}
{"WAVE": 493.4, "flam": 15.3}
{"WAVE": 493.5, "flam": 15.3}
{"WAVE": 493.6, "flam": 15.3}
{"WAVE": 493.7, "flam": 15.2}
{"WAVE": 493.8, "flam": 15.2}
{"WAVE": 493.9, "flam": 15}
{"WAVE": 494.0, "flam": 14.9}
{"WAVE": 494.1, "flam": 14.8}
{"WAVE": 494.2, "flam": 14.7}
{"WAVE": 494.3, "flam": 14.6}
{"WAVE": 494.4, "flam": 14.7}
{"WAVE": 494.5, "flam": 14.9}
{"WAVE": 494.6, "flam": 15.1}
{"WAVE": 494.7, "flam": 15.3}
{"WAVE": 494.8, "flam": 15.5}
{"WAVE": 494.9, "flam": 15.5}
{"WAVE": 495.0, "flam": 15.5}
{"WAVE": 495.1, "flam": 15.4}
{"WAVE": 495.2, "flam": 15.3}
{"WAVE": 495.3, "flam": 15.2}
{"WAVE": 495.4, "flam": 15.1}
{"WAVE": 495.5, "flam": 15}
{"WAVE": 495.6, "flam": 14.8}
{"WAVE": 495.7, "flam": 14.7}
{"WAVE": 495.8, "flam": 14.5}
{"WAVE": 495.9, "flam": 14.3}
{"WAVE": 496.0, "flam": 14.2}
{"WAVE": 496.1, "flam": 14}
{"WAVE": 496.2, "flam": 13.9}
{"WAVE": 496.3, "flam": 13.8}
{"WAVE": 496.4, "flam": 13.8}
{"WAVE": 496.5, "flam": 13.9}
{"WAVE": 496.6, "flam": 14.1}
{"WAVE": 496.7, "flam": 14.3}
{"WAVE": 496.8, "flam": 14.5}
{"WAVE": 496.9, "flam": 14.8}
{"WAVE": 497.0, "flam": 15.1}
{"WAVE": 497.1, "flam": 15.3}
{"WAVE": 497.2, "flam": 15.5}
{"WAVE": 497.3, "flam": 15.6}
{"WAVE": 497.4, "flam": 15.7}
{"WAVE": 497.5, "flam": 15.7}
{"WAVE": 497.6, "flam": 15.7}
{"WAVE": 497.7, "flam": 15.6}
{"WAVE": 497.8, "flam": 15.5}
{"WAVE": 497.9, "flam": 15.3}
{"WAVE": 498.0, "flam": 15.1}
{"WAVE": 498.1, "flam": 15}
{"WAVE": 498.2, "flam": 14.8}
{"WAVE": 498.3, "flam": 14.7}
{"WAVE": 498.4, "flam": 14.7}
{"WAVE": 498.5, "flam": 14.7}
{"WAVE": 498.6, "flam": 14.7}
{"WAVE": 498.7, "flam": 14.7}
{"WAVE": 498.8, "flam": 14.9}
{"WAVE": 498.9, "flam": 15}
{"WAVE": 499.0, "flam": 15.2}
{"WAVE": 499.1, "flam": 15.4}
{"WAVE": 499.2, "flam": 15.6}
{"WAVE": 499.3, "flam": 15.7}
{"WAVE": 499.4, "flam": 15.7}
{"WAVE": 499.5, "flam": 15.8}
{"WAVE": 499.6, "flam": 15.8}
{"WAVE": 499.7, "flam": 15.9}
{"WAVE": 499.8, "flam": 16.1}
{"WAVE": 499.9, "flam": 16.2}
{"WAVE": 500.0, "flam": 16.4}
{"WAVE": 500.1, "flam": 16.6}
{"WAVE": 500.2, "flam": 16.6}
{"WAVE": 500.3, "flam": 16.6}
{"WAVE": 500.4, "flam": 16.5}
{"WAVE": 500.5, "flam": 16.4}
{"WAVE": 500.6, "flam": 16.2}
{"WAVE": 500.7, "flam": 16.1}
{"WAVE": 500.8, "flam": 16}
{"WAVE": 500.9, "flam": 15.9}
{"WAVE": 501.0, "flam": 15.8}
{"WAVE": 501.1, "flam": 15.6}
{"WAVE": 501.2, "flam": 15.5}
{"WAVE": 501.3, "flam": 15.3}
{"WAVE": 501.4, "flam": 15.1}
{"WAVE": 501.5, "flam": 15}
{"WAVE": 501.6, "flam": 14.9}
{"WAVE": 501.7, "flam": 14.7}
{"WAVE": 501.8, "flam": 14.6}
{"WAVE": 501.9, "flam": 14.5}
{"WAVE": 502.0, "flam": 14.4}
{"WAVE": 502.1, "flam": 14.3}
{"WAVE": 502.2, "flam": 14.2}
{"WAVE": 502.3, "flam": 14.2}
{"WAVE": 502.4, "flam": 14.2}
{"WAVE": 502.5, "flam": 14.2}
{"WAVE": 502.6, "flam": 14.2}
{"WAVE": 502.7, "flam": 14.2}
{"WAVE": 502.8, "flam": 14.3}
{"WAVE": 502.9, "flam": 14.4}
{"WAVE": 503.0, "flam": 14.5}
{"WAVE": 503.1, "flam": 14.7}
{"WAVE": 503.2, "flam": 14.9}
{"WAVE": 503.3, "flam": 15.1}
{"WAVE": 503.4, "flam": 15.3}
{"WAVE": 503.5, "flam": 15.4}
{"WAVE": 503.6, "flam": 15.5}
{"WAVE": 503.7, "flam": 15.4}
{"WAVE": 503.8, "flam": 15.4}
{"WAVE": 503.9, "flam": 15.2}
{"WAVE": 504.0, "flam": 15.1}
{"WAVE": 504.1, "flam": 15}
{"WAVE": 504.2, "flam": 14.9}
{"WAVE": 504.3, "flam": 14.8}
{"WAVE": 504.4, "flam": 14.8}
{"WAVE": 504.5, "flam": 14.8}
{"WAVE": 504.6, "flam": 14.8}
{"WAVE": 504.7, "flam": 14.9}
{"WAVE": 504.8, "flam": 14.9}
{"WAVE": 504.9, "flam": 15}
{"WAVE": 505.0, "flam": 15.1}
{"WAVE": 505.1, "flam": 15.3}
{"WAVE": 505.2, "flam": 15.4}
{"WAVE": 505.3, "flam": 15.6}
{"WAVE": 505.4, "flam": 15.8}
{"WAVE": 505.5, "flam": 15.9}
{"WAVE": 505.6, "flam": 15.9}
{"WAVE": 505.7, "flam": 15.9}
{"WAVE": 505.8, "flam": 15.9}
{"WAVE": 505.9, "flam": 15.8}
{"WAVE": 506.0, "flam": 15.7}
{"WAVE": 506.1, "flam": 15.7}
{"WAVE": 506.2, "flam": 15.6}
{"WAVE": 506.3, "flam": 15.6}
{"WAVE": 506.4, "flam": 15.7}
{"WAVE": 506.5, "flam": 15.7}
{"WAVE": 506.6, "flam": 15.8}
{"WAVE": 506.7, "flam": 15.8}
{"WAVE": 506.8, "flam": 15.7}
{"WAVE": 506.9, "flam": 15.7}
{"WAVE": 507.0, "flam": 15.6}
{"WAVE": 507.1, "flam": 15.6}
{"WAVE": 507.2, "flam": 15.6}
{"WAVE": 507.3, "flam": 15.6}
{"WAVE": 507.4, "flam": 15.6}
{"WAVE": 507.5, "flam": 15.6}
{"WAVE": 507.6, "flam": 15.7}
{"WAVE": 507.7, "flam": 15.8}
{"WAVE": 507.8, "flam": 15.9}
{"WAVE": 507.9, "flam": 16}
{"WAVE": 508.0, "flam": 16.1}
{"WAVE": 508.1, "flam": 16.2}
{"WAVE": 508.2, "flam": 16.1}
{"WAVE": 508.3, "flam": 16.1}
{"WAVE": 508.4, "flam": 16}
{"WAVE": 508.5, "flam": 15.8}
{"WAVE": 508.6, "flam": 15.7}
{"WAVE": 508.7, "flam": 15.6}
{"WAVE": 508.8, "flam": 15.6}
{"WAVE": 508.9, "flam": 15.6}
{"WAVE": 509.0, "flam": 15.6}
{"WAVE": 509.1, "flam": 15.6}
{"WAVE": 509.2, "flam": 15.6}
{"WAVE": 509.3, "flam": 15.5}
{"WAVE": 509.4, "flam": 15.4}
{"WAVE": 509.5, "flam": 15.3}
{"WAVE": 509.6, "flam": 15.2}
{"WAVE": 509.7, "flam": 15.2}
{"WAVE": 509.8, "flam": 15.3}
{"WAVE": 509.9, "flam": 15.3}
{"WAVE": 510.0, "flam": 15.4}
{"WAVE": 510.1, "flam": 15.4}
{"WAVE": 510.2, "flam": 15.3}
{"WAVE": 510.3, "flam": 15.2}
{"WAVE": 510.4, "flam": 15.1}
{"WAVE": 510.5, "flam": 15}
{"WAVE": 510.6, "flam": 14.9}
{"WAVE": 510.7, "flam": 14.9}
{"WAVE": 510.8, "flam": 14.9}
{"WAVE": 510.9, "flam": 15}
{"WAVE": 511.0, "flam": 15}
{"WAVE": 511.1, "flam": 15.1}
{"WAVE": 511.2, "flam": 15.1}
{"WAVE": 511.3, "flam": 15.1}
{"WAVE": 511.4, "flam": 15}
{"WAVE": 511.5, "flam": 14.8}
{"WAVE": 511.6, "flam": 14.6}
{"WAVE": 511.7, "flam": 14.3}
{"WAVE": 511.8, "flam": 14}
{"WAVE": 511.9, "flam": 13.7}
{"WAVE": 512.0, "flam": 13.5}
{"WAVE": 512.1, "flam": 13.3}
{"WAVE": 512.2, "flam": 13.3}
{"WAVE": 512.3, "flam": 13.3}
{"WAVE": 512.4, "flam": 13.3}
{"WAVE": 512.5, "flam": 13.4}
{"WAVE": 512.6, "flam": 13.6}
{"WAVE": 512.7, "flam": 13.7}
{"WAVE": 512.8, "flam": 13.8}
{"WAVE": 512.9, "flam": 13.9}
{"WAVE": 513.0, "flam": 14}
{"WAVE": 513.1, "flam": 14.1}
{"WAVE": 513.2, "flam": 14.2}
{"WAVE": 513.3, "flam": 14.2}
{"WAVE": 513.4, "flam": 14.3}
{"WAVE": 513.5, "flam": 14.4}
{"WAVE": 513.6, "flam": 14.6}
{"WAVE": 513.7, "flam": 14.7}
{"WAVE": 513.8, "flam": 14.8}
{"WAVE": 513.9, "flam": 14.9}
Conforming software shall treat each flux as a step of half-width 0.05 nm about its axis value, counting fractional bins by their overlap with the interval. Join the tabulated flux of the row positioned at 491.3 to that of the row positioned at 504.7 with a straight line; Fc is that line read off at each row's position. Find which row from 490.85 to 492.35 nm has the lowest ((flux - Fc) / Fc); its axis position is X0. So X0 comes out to 492.3 nm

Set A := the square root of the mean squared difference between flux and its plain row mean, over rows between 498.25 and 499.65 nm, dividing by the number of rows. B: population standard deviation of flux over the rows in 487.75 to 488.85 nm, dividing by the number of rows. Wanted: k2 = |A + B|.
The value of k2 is 0.6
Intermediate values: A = 0.45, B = 0.2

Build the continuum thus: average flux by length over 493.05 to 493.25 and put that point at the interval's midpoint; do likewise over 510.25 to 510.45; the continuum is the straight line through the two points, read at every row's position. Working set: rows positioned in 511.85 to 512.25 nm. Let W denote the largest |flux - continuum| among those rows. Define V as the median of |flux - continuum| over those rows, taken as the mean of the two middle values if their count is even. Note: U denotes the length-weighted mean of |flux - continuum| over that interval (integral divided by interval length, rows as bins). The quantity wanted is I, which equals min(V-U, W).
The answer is 0.050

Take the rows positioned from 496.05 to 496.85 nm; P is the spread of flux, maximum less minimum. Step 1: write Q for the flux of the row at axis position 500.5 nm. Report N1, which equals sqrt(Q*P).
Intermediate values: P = 0.7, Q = 16.4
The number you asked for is 3.4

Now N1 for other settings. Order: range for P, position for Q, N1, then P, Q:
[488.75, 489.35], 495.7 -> 3.6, 0.9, 14.7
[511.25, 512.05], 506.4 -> 5.0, 1.6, 15.7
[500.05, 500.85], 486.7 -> 3.1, 0.6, 15.8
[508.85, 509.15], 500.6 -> 0.0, 0.0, 16.2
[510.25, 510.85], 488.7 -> 2.2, 0.3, 15.8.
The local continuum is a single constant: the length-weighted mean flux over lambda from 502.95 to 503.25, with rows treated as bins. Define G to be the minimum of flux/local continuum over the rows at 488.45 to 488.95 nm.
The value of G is 1.054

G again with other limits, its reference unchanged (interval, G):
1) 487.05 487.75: 1.054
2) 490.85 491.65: 1.068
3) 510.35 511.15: 1.014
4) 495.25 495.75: 1.000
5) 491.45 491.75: 1.068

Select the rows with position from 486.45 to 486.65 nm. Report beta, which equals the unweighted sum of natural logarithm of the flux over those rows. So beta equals 5.54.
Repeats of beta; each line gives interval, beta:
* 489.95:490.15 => 5.28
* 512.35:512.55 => 5.18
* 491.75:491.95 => 5.48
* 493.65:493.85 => 5.44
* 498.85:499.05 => 5.43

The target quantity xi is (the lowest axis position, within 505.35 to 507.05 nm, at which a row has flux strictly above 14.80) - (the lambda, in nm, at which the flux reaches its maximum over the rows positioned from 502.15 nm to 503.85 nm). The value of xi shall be 1.80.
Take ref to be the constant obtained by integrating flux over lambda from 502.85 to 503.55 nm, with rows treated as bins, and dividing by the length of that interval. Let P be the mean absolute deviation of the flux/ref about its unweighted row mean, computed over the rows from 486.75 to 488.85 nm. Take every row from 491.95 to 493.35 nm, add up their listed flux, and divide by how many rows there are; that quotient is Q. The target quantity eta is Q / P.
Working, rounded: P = 0.0152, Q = 14.8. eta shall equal 975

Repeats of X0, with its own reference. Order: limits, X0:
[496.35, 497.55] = 496.4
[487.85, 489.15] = 489.1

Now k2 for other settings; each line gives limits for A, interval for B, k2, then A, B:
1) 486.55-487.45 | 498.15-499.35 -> 0.5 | 0.14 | 0.4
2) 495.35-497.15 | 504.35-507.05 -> 0.9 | 0.48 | 0.4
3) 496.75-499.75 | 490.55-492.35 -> 0.8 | 0.42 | 0.4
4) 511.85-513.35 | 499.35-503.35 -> 1.2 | 0.32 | 0.8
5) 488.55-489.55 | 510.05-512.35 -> 1.2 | 0.52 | 0.7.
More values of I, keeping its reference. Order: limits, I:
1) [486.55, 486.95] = 0.000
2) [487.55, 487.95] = 0.025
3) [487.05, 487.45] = -0.025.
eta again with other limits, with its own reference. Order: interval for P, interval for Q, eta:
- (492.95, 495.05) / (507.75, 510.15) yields 1014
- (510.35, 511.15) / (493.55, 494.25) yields 3409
